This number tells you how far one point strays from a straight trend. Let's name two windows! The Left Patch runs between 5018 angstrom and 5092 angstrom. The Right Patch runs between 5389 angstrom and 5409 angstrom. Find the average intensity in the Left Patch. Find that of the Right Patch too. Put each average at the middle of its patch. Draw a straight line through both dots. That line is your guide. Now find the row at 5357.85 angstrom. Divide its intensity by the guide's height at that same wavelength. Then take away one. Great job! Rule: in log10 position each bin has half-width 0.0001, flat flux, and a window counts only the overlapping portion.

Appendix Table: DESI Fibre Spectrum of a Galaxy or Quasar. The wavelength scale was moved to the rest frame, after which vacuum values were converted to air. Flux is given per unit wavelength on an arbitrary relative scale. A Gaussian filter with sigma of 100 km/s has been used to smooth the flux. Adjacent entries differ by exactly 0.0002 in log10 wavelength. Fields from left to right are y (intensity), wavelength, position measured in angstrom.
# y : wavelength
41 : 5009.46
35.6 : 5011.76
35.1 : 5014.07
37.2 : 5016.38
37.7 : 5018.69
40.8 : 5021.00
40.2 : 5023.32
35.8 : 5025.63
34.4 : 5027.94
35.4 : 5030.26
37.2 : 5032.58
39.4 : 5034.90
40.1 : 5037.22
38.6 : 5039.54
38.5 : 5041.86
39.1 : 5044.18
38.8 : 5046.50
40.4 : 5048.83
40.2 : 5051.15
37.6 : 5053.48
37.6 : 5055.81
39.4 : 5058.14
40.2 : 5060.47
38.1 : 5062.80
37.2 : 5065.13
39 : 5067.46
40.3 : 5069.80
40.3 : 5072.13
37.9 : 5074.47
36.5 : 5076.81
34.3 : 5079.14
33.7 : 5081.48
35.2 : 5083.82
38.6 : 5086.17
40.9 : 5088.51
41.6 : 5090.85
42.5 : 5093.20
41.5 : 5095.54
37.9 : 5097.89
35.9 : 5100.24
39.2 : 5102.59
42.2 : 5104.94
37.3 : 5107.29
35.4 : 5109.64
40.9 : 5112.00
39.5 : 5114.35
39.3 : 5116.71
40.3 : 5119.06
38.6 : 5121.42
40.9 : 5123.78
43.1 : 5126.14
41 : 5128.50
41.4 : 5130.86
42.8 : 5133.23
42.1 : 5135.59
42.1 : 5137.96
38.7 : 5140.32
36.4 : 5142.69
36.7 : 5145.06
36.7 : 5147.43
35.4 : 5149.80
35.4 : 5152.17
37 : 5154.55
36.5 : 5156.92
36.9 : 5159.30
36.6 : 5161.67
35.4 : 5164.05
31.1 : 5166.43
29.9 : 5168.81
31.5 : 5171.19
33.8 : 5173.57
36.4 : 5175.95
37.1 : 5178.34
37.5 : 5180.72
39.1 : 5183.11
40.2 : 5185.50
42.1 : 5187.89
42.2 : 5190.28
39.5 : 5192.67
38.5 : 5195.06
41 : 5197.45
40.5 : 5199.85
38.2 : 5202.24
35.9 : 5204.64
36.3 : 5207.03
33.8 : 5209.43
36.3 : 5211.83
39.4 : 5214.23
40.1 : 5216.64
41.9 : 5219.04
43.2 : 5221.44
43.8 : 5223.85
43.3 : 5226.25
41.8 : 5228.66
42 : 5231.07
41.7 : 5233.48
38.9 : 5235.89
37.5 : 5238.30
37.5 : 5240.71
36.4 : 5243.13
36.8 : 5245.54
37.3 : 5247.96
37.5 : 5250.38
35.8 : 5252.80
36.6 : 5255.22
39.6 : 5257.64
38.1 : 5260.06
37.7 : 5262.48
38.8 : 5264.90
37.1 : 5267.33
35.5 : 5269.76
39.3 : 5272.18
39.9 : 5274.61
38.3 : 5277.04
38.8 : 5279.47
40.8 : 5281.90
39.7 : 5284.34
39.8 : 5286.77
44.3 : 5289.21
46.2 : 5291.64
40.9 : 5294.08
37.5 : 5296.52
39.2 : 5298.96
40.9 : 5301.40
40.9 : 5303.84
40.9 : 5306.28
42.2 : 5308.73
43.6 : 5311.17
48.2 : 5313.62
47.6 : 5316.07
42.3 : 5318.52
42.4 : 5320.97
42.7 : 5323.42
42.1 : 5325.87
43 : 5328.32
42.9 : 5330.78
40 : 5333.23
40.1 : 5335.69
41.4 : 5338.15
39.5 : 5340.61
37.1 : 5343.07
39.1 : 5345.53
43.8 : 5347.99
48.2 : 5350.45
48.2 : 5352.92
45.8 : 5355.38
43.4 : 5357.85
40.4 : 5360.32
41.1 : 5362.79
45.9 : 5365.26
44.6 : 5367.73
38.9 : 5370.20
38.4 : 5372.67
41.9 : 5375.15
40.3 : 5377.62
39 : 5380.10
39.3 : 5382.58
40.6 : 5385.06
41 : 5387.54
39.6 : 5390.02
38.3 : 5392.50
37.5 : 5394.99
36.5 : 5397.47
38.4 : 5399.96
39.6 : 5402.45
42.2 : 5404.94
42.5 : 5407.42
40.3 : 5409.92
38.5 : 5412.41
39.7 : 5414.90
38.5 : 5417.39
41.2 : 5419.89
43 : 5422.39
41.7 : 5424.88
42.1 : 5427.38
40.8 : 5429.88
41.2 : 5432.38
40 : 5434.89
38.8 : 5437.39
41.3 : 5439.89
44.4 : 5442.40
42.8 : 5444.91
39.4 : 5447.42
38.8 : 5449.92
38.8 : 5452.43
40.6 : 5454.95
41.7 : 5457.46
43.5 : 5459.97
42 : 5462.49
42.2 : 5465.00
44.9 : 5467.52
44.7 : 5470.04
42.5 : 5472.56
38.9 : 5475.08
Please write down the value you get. 0.11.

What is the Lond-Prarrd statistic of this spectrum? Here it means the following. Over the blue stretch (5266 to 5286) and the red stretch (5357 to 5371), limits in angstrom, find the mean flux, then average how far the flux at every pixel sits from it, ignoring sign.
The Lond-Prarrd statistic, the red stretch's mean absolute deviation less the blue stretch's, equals 1.0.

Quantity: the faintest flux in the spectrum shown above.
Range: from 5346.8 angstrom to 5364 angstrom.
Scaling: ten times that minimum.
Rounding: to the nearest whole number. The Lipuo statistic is 404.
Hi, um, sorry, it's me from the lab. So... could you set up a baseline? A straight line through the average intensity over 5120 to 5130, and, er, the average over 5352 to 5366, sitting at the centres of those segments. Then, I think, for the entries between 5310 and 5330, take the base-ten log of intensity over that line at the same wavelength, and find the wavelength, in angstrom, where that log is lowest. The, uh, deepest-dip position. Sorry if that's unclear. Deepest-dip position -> 5325.87 angstrom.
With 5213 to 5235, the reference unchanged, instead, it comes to 5214.23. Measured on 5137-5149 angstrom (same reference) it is 5142.69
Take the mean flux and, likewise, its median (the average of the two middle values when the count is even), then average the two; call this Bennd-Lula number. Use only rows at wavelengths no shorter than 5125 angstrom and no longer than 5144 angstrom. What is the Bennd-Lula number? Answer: 41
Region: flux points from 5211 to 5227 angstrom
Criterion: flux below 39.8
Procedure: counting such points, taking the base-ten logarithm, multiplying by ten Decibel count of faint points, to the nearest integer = 3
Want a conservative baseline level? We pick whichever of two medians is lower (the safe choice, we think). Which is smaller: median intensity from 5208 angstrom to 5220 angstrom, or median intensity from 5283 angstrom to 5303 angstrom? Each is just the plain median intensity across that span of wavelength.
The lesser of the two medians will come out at 39.4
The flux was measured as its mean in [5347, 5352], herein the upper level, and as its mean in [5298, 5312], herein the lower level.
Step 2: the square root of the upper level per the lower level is 1.06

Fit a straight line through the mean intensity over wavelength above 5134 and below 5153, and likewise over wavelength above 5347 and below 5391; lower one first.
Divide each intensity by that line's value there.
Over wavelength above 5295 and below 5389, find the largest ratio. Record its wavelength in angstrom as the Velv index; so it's 5313.62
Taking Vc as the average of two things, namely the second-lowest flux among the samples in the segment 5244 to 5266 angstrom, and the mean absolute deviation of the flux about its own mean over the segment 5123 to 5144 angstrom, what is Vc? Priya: 19.1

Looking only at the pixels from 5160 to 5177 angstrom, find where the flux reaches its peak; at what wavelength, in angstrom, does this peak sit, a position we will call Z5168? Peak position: 5161.67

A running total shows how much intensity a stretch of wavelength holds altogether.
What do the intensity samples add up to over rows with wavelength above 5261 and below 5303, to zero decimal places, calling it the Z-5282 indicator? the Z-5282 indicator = 675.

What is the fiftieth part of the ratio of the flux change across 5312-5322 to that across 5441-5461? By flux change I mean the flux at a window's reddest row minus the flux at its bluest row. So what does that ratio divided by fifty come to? 0.13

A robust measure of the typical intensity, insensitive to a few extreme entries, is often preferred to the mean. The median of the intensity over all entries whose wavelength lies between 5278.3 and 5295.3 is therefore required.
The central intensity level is 40.8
